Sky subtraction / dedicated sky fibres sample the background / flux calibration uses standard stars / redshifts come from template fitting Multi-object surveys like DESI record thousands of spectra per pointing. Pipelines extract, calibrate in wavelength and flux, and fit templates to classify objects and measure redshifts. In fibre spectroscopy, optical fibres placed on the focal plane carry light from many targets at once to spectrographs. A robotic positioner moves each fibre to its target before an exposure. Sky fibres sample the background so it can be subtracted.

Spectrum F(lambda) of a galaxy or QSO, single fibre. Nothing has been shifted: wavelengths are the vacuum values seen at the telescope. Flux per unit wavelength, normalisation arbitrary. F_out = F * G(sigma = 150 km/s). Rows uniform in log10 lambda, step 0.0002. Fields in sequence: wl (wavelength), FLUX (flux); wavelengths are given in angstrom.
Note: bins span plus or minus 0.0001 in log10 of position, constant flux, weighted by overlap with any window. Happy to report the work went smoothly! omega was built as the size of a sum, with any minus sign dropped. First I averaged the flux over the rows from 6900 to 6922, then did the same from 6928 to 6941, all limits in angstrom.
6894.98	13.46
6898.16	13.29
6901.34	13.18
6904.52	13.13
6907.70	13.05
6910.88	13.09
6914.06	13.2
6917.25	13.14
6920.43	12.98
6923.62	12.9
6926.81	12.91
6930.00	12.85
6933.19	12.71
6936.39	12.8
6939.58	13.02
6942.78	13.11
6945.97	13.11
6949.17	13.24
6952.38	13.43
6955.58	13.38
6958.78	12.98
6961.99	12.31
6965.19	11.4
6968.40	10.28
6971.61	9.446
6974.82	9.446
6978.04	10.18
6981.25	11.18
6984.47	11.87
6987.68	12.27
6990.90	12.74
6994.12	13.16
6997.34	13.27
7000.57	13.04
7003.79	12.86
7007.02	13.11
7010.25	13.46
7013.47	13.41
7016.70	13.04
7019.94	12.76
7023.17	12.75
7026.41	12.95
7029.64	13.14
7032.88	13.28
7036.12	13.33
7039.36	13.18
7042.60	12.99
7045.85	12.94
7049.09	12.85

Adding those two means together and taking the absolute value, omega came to 26.0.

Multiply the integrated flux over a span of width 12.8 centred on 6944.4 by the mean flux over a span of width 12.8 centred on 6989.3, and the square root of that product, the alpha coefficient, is 45.8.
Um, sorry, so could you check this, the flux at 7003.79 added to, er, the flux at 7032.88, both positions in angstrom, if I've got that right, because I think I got 26.1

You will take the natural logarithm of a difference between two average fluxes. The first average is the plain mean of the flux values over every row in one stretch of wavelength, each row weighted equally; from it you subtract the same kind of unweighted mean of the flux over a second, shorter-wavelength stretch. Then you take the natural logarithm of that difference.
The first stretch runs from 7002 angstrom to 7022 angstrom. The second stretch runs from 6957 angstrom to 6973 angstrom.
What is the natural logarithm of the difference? 0.6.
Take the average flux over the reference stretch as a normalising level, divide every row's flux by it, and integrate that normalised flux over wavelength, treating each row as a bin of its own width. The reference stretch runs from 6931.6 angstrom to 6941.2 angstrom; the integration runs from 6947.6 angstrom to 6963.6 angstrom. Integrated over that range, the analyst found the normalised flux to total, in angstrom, 16.3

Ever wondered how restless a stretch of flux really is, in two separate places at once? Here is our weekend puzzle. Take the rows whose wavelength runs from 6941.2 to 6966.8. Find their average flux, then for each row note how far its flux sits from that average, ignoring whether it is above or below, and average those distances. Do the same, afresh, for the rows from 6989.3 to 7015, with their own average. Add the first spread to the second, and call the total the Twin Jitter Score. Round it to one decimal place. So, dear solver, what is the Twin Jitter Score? 0.7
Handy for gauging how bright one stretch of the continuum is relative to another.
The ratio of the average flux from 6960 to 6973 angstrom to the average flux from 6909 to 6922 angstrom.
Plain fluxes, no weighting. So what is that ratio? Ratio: 0.83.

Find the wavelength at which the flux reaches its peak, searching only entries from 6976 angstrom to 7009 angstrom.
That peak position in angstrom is 6997.34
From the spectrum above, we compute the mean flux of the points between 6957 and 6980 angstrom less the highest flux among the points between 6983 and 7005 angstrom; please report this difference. -2.4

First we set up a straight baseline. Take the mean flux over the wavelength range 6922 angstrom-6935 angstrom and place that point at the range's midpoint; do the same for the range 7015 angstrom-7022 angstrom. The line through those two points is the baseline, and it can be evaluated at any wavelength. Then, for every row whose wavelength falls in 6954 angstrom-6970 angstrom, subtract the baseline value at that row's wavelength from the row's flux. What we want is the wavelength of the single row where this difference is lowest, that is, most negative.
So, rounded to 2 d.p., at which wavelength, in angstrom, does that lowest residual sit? 6968.40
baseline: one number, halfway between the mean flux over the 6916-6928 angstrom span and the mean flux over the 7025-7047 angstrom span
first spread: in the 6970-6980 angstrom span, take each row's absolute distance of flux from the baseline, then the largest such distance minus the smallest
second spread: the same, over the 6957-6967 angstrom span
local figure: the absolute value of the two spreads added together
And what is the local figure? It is 2.3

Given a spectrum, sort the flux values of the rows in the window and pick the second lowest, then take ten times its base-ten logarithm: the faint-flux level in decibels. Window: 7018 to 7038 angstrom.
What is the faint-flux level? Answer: 11.1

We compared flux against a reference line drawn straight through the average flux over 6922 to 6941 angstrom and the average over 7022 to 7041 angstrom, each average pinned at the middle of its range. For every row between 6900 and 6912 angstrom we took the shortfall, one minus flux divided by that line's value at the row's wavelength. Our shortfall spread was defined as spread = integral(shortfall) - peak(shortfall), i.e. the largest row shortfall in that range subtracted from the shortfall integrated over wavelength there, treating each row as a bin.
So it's -0.3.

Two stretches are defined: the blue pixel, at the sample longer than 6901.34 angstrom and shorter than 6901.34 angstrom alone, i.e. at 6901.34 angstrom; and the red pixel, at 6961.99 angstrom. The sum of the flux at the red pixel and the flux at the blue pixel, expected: 25.5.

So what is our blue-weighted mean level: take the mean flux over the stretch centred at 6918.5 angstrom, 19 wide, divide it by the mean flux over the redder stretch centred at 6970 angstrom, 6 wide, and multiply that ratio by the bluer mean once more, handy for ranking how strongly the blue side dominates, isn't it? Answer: 17.2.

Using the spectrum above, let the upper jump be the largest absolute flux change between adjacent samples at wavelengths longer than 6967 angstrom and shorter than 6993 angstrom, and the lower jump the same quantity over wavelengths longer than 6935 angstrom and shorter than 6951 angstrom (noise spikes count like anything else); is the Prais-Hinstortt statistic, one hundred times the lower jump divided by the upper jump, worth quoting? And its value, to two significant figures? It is 22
